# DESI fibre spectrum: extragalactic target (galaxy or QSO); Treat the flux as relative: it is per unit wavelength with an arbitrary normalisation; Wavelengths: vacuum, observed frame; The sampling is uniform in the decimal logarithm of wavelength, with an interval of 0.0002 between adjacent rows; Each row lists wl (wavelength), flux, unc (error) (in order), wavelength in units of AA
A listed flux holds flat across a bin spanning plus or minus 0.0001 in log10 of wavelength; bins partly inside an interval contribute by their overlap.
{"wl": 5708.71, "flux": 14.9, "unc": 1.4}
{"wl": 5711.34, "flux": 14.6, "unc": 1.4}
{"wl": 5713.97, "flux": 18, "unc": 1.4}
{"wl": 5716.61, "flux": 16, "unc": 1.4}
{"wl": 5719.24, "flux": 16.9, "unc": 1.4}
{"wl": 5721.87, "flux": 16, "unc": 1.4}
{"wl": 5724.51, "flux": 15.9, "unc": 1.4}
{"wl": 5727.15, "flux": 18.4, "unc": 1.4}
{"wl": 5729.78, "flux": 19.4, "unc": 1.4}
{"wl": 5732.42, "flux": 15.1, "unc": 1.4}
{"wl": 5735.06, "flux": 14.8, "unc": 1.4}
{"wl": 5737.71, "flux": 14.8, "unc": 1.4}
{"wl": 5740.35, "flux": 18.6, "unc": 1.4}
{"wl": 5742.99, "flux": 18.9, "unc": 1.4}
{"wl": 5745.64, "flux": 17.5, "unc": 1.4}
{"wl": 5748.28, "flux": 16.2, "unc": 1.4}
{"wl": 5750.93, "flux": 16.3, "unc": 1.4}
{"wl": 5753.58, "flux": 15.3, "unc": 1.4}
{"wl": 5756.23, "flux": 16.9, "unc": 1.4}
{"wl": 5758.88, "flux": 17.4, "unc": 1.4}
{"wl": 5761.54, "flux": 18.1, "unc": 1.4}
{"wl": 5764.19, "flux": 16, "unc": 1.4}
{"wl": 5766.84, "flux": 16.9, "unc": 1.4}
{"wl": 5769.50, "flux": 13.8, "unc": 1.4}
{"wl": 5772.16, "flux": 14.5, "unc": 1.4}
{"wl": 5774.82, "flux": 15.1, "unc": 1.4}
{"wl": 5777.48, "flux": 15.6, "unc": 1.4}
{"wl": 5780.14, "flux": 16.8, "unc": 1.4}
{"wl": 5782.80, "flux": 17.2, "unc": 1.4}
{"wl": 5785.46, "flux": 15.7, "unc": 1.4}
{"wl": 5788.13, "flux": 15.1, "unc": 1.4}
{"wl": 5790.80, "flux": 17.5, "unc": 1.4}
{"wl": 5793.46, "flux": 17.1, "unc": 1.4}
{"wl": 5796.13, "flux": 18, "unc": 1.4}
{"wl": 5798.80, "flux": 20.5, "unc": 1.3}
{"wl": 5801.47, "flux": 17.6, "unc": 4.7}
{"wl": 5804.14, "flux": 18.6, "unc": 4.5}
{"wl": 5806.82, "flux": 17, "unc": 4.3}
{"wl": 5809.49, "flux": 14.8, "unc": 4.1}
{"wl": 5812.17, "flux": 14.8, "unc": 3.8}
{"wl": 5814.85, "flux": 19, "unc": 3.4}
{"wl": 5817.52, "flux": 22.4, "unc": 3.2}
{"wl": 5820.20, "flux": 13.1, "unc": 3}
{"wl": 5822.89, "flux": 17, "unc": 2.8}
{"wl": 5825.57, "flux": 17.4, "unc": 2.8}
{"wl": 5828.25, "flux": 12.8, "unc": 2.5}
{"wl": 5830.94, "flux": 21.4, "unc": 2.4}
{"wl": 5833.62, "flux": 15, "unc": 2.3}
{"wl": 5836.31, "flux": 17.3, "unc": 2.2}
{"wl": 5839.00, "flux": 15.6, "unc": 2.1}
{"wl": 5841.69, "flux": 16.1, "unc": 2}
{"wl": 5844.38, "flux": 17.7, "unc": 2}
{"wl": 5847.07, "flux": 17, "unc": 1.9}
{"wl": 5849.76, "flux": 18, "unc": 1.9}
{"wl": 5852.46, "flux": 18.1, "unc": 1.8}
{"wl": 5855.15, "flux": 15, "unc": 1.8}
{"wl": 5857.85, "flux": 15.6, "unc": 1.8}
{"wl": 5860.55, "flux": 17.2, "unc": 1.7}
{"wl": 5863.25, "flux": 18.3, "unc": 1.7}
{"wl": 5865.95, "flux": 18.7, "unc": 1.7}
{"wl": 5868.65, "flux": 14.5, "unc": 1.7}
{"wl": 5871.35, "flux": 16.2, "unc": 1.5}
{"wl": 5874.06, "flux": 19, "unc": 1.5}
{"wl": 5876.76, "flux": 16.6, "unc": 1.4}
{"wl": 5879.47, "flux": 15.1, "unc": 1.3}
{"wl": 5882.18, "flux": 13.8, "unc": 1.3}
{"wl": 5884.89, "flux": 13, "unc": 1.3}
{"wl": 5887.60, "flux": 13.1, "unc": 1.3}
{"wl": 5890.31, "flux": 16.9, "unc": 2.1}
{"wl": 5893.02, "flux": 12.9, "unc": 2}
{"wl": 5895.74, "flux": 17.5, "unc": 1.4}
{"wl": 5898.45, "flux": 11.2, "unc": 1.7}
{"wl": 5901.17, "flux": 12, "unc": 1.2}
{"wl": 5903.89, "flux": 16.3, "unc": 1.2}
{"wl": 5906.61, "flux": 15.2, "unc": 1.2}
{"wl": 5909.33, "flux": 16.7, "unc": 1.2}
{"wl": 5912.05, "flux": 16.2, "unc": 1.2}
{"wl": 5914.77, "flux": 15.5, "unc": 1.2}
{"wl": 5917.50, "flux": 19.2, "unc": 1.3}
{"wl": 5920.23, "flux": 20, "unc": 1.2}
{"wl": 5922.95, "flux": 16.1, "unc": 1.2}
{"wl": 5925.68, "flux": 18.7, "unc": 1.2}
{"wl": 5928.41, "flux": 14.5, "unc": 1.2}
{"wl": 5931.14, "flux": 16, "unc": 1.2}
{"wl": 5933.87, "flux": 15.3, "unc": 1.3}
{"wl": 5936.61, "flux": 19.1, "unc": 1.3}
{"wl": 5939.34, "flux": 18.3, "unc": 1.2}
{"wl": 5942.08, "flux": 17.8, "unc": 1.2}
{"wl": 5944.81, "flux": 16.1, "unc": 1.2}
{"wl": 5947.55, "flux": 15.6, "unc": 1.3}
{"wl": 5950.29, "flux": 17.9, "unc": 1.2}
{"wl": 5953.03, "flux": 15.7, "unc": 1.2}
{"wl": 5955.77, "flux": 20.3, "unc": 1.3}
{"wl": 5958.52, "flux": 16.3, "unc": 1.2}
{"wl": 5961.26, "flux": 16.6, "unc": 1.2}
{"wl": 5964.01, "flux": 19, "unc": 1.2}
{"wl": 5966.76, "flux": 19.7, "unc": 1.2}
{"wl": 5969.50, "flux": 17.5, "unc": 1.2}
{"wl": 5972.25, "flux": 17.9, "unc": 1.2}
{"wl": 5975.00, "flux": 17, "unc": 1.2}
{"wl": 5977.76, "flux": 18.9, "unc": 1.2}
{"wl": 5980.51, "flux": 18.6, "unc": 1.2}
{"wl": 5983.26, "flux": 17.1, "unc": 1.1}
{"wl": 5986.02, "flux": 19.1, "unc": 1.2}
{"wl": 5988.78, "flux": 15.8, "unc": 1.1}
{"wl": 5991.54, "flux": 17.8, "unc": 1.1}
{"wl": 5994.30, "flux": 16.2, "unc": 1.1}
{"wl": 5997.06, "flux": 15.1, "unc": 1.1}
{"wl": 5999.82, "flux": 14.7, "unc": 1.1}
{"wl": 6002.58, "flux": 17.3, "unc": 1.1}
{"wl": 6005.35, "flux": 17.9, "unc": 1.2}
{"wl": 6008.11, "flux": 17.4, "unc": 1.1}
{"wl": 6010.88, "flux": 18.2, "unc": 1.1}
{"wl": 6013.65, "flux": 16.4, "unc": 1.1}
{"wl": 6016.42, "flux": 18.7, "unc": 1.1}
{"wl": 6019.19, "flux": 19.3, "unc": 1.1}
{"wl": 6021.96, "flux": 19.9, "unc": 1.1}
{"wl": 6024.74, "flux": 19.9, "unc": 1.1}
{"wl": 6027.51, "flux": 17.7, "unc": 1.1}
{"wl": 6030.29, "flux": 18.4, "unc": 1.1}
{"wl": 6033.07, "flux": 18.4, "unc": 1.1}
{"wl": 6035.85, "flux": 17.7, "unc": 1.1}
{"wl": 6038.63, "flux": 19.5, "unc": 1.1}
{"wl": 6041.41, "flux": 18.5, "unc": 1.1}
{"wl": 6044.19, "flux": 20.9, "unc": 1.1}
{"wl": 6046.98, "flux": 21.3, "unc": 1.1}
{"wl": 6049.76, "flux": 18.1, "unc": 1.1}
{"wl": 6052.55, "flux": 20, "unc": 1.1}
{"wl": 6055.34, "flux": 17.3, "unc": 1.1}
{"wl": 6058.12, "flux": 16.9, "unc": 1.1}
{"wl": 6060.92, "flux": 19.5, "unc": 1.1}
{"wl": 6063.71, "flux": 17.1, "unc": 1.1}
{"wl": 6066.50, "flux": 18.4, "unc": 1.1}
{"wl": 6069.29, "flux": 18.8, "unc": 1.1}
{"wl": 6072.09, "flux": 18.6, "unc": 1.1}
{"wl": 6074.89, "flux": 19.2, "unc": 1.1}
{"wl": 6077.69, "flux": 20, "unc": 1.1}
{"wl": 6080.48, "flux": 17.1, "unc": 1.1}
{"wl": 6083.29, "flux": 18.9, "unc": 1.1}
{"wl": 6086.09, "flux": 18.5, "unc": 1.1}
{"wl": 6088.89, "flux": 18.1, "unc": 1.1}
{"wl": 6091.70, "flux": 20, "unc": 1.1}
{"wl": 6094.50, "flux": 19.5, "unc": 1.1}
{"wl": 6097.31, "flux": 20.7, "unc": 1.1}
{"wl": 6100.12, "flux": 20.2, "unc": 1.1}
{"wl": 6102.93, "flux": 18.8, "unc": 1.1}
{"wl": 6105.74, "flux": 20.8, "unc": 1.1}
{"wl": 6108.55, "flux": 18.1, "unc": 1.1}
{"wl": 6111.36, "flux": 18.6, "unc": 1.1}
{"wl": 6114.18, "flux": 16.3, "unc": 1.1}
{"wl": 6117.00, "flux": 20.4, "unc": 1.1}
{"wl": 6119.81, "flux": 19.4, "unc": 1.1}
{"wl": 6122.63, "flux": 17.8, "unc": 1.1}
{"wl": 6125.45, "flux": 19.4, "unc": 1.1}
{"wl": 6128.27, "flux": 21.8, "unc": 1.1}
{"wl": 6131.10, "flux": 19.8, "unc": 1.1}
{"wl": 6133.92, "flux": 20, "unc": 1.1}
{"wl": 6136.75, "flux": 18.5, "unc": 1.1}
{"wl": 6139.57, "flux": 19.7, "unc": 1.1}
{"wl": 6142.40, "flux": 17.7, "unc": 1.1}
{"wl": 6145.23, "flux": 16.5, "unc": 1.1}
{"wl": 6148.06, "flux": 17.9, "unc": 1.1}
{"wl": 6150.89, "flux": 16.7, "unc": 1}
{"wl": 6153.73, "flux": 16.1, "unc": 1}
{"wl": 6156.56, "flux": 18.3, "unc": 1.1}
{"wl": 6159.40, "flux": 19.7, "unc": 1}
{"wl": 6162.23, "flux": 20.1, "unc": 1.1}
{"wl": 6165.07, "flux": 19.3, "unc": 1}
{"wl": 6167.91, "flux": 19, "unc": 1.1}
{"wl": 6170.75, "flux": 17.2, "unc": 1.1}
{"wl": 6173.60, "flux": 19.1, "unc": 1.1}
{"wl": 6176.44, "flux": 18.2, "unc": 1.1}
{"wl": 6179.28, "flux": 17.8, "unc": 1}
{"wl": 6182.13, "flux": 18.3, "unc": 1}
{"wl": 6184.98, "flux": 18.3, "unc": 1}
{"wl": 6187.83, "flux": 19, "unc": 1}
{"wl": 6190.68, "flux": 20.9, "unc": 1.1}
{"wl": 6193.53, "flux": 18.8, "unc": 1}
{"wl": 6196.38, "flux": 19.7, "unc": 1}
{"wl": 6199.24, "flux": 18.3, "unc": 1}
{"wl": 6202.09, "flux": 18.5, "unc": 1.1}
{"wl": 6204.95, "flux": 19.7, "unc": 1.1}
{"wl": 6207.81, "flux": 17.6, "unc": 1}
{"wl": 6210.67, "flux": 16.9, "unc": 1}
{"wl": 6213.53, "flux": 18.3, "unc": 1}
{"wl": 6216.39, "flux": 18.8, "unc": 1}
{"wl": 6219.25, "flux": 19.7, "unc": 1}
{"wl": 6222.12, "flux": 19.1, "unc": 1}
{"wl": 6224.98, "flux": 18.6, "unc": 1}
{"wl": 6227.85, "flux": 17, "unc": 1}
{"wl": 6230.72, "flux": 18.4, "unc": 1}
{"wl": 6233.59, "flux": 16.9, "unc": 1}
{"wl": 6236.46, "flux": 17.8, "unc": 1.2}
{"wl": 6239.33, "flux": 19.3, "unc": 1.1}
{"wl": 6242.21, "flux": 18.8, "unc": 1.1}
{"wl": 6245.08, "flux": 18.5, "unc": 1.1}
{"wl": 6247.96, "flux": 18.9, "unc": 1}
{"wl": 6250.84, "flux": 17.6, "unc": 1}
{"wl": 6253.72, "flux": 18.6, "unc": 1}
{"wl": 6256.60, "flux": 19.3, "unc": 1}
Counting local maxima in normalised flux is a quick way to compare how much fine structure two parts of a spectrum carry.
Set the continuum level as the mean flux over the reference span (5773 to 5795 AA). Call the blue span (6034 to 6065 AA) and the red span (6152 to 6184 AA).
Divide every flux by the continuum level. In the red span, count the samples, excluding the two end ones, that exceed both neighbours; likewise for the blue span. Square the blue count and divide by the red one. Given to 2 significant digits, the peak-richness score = 8.0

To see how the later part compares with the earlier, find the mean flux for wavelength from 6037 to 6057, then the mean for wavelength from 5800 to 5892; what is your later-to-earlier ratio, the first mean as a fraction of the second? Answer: 1.17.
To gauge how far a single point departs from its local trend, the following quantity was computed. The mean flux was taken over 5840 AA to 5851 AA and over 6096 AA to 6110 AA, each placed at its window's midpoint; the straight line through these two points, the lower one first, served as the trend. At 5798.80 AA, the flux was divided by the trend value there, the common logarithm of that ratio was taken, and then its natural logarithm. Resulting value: -2.4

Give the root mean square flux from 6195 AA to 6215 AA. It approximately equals 18.5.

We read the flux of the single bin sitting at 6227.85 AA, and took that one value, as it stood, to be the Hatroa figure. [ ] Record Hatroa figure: 17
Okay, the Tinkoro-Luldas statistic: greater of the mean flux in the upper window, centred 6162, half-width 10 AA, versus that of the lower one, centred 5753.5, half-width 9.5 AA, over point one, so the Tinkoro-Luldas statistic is 185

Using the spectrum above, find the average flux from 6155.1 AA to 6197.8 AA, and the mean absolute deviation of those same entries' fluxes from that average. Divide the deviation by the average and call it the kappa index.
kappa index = 0.039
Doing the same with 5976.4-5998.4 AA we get 0.074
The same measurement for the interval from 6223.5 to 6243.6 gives 0.042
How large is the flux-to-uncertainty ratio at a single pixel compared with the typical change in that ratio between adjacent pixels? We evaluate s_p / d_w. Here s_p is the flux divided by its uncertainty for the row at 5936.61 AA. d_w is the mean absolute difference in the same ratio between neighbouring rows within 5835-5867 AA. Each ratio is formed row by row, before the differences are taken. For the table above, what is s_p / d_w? 21.7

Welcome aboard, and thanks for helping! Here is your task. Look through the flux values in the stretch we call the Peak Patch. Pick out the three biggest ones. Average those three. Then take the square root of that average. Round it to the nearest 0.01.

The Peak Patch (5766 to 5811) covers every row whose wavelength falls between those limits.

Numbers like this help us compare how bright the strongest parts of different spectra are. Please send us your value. 4.36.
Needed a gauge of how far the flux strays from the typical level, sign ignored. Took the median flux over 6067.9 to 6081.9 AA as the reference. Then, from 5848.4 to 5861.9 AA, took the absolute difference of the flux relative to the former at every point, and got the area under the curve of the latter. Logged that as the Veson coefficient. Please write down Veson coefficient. 27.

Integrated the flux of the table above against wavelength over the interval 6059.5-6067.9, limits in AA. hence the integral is 154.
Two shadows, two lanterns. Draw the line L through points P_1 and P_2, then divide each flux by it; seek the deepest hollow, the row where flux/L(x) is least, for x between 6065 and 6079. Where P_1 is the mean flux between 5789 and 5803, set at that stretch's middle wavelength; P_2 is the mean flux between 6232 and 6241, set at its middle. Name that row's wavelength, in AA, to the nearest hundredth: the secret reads 6066.50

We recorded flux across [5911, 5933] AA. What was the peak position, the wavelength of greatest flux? 5920.23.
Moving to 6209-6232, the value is 6219.25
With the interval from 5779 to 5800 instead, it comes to 5798.80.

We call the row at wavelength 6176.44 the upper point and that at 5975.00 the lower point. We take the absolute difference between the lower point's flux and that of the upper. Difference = 1.2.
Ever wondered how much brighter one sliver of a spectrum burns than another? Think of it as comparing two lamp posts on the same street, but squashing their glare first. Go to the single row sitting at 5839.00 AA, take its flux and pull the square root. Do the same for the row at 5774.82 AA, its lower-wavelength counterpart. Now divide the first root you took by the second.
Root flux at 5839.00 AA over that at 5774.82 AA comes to 1.02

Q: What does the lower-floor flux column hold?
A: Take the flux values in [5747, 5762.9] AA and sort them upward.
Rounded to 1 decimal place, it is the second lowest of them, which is 16.2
